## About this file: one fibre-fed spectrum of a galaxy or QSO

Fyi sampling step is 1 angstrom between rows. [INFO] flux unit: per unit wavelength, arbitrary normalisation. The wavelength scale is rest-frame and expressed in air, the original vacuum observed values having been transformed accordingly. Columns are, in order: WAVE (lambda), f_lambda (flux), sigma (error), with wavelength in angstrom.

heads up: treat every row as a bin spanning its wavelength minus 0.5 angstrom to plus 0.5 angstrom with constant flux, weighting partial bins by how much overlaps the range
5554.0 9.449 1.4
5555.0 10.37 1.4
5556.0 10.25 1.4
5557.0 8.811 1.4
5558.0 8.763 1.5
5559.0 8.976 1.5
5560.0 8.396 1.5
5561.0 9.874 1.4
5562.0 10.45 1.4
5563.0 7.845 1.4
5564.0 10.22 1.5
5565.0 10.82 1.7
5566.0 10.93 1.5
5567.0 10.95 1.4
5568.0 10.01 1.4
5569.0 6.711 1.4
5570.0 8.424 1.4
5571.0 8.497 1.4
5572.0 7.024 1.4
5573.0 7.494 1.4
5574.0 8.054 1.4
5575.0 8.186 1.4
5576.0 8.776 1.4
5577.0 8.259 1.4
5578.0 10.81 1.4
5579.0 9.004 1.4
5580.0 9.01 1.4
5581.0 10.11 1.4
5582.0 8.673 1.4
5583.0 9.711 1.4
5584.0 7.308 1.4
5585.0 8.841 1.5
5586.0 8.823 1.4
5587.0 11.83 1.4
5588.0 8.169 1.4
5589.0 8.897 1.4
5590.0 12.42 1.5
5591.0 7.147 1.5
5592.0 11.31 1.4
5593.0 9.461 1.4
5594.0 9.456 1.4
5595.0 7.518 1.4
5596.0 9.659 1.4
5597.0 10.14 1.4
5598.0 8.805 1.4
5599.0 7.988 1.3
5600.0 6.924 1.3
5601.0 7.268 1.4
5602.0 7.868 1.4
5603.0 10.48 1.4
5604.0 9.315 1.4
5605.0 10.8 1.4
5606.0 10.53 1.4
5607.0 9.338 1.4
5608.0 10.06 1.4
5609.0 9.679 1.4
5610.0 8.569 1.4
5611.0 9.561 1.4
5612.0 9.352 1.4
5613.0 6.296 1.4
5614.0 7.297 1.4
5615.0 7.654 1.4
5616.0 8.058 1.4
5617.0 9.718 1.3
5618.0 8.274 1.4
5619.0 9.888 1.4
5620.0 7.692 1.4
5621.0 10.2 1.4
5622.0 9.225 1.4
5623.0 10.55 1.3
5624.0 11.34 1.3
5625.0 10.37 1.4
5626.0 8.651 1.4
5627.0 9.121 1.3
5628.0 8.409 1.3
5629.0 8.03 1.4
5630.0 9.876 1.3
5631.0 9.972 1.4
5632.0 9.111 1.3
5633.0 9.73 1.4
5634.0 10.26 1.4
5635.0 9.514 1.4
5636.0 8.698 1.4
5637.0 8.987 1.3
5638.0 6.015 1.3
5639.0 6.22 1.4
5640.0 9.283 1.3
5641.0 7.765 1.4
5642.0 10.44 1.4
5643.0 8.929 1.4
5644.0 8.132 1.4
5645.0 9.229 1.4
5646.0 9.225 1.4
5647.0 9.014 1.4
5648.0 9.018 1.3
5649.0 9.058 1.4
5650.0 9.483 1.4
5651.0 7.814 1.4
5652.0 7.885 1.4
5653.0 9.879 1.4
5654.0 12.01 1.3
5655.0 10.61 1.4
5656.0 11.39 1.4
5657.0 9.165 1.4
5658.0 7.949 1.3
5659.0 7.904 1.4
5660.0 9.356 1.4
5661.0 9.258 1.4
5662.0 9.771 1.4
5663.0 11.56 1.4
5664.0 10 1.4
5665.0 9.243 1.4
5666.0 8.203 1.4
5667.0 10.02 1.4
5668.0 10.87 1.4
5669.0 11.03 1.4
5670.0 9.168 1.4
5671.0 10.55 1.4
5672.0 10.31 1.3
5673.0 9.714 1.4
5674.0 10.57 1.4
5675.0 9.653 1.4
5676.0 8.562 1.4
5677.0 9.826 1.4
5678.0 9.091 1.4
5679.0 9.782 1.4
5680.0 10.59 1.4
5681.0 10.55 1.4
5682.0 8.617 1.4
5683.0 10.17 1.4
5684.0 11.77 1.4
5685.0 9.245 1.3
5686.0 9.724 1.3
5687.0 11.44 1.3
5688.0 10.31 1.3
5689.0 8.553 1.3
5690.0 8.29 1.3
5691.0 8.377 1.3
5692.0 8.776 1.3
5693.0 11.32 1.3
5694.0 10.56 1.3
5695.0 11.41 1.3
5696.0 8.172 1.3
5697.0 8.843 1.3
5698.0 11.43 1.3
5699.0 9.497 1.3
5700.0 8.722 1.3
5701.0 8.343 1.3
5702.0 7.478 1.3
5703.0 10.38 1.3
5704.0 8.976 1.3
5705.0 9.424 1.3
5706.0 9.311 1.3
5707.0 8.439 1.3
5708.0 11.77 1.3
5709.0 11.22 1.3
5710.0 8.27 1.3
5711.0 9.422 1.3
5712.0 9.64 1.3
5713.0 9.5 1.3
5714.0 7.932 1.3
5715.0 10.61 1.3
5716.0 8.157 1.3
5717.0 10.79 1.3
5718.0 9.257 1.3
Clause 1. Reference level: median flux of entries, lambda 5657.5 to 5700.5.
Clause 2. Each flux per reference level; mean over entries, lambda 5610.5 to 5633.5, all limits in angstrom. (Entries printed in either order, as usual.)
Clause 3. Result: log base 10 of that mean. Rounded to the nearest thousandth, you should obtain -0.031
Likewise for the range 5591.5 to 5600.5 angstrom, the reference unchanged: -0.032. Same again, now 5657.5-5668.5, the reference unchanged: -0.012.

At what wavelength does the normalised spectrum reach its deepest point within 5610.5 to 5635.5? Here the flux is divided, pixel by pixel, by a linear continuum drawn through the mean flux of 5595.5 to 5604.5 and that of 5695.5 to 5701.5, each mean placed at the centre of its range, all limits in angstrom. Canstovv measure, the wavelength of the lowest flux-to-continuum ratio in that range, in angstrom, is 5613.0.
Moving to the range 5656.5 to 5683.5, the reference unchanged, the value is 5659.0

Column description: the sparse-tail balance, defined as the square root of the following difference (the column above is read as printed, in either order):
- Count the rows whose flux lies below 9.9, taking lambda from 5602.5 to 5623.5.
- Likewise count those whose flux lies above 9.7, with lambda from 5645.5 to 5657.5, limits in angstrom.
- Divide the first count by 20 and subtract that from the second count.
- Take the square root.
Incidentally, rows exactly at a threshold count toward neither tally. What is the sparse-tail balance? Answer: 1.8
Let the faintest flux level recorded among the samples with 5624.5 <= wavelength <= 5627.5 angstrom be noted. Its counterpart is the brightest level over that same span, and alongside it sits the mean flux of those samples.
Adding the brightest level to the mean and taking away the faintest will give 11.1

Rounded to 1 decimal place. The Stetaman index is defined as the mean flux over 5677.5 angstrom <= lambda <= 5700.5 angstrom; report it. 9.8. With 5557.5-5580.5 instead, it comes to 9.0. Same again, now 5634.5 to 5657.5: 9.0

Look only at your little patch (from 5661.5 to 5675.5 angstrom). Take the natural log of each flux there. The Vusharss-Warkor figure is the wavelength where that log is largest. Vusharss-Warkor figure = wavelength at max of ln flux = 5663.0 angstrom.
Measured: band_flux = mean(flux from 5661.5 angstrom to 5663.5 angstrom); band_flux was 10.7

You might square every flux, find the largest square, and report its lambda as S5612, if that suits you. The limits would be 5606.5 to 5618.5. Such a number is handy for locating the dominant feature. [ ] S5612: 5608.0 angstrom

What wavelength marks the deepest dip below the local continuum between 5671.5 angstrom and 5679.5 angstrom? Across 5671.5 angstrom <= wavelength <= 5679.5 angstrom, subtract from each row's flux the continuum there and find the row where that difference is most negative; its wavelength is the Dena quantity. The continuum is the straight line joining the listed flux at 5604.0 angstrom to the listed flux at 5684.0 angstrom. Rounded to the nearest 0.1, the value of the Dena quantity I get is 5676.0 angstrom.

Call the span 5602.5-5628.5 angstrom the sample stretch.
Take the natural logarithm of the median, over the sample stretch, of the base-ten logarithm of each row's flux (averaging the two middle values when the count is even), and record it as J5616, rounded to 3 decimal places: -0.030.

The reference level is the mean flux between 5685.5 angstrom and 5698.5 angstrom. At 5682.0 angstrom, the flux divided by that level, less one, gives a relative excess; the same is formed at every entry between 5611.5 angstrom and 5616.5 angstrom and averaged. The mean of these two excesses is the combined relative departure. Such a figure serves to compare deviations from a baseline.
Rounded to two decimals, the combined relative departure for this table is -0.16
